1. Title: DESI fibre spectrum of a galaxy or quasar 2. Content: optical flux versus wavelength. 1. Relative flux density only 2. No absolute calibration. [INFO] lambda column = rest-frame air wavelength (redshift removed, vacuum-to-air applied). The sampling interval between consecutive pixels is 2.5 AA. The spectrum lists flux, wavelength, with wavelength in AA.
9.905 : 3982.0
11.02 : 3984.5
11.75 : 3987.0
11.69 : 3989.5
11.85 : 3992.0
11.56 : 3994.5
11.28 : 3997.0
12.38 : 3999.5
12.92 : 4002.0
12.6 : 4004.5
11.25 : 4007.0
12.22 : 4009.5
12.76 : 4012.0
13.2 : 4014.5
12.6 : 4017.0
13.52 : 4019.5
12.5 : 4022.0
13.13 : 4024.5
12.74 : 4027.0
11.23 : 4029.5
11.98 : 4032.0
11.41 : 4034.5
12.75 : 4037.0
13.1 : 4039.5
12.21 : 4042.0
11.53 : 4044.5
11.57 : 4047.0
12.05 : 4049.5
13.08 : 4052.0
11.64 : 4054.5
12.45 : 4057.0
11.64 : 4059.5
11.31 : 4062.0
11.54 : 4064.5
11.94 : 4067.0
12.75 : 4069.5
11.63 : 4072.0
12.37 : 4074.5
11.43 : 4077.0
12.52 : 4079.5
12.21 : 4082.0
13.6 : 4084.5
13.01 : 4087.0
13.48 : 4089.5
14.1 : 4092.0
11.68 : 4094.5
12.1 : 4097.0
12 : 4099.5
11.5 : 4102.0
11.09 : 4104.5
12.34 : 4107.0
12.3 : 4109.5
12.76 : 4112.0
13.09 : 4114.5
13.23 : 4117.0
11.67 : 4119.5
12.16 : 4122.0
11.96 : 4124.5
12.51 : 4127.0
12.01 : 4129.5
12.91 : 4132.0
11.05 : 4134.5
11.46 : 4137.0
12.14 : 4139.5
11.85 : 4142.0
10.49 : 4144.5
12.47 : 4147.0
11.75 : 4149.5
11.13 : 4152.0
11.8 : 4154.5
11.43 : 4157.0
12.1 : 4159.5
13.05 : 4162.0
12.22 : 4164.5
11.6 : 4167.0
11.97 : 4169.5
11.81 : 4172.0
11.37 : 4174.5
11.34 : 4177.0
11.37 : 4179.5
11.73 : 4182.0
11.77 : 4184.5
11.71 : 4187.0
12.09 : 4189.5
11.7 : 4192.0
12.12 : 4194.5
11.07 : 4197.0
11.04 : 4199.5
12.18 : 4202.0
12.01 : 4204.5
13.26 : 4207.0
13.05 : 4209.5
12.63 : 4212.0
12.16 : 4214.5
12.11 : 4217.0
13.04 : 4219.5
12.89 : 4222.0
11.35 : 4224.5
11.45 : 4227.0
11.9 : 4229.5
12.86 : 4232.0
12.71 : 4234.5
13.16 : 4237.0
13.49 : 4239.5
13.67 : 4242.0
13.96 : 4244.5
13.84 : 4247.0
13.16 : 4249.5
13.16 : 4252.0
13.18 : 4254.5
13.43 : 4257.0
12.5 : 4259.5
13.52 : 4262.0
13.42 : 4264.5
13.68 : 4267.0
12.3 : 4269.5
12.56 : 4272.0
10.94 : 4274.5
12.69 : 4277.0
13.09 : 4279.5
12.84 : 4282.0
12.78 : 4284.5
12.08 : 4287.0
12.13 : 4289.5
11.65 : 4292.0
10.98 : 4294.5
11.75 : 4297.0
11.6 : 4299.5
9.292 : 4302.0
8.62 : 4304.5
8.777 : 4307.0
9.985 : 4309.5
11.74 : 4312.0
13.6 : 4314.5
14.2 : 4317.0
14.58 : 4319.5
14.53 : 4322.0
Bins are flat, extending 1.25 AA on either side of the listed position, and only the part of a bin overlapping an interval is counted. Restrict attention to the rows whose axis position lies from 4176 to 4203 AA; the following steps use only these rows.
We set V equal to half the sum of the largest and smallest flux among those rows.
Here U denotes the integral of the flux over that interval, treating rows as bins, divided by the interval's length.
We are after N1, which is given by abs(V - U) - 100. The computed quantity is -100.0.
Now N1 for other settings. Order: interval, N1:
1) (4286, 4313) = -99.6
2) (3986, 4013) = -99.9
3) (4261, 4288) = -99.6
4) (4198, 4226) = -99.8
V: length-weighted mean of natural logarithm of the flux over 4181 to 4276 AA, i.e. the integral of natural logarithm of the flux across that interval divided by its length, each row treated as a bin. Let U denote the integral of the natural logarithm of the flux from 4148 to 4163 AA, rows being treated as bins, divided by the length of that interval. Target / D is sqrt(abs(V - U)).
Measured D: 0.23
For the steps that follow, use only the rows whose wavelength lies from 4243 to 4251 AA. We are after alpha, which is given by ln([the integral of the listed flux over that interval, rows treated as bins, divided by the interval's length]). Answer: 2.61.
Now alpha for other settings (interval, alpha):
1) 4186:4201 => 2.45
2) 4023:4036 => 2.49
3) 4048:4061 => 2.50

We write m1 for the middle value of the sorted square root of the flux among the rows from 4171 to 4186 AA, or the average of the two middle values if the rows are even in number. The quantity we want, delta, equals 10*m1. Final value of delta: 34.0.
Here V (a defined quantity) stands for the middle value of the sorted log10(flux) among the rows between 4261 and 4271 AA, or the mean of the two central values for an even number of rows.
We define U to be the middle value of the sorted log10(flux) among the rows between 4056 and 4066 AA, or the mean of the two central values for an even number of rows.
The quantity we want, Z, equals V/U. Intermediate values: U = 1.064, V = 1.13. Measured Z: 1.06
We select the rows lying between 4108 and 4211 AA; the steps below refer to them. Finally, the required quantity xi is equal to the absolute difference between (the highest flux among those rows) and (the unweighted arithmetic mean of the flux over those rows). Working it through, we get 1.3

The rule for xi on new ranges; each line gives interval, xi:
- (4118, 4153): 1.1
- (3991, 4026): 1.1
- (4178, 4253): 1.5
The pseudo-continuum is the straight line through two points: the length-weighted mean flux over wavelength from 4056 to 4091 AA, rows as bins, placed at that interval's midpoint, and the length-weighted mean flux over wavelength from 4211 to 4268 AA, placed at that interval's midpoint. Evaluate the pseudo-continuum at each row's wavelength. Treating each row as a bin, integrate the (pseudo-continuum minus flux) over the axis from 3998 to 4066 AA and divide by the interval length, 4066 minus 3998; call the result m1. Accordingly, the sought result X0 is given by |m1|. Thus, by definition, 0.1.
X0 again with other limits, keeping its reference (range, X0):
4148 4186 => 0.9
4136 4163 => 0.8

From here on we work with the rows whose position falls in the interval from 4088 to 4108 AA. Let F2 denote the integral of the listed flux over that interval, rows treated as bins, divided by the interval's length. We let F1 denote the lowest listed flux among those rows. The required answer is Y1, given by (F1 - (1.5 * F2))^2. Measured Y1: 54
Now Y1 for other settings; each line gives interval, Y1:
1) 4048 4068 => 44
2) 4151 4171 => 46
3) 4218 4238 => 53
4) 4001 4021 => 59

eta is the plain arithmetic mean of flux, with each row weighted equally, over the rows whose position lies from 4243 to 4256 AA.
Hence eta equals 13.5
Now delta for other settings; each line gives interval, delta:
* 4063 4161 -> 34.8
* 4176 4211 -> 34.3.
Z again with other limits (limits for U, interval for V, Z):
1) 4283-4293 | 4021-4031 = 1.02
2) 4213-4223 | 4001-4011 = 1.00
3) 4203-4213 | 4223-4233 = 0.96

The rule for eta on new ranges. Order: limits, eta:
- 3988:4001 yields 11.8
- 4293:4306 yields 10.4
